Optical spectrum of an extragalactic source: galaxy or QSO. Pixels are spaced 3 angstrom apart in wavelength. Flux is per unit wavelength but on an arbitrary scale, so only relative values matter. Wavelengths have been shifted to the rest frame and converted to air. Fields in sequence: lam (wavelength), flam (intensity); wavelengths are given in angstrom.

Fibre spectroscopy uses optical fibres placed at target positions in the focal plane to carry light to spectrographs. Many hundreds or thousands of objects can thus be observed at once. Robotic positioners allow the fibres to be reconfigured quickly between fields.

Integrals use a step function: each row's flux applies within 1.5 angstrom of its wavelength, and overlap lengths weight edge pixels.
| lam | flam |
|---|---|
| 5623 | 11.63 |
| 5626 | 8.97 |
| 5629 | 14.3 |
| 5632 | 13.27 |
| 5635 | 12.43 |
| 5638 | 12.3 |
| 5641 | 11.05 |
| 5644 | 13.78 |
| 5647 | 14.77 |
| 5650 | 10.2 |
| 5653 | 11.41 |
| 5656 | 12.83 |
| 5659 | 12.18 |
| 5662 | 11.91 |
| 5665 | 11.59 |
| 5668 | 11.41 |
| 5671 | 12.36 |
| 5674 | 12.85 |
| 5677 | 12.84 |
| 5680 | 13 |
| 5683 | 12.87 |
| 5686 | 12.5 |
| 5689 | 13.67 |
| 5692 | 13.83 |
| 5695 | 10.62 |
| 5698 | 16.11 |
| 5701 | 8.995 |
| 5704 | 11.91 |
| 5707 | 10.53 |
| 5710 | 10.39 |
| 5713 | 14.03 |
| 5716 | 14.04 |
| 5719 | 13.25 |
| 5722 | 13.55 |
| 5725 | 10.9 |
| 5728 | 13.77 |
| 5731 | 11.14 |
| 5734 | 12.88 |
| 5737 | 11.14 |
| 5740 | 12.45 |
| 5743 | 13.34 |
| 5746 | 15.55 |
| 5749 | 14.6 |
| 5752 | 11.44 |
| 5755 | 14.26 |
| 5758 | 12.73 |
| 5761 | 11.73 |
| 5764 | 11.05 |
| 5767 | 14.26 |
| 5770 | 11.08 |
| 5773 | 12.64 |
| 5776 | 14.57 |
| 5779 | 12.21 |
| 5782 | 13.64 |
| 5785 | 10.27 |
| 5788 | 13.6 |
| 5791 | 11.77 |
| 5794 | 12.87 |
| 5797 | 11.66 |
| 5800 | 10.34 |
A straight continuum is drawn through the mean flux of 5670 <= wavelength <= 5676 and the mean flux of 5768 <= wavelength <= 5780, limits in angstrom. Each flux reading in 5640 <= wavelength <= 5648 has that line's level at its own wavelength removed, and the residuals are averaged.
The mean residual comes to 0.6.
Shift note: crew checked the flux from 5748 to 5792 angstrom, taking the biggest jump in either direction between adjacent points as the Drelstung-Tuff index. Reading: 3.4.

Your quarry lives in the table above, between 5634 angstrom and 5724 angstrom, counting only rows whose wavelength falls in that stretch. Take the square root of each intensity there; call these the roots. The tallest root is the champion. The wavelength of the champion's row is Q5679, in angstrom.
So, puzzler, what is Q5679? 5698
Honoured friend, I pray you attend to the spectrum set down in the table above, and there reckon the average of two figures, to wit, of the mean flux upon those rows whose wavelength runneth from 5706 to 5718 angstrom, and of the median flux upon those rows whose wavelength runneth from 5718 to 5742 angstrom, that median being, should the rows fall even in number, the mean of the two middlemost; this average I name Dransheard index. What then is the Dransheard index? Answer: 12.5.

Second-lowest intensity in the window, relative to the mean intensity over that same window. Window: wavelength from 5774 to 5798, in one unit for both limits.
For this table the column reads 0.93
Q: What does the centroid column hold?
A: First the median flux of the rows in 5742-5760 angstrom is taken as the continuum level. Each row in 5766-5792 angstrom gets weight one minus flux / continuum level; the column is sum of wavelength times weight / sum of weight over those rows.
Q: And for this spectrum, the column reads 5781.4 angstrom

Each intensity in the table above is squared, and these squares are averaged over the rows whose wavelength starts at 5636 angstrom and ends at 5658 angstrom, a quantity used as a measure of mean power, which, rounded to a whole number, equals 154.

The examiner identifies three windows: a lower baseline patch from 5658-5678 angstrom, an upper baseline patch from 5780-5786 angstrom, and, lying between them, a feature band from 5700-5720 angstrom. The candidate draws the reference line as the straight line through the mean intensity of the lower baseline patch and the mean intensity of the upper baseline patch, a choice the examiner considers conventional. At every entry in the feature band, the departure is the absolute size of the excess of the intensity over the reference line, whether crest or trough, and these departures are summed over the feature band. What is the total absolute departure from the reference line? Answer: 11.6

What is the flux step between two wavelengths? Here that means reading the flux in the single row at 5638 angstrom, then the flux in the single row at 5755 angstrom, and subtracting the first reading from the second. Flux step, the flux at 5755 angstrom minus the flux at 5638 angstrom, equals 2.0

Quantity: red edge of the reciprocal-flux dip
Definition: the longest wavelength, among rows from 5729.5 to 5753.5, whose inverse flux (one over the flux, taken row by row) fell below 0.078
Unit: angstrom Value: 5749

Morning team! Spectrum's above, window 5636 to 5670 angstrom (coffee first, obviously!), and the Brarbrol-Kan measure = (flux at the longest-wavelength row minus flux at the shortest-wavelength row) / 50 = -0.02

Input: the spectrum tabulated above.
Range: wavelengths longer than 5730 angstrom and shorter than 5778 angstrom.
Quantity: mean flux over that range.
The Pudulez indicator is 12.8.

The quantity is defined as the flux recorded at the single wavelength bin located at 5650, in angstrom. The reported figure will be 10.2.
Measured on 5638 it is 12.3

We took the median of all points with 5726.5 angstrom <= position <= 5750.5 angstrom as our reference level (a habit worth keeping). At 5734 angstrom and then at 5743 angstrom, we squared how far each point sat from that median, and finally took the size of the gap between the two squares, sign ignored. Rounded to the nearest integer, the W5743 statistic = 0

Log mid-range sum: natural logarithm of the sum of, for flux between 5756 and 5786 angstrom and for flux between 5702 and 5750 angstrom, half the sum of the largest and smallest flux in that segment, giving 3.23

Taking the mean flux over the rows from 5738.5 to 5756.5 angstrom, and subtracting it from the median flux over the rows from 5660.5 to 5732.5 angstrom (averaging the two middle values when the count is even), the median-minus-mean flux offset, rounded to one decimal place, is -0.9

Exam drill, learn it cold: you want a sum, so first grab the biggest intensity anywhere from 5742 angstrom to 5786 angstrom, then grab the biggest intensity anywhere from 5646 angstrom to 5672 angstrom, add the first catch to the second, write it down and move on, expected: 30.3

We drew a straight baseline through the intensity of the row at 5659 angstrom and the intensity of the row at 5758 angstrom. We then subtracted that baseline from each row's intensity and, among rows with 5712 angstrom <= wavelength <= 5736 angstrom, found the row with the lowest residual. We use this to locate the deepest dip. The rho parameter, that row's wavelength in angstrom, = 5725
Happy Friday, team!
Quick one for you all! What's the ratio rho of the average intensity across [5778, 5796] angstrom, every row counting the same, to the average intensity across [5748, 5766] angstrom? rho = 0.98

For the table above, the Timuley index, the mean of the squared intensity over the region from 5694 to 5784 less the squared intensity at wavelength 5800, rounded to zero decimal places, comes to 55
